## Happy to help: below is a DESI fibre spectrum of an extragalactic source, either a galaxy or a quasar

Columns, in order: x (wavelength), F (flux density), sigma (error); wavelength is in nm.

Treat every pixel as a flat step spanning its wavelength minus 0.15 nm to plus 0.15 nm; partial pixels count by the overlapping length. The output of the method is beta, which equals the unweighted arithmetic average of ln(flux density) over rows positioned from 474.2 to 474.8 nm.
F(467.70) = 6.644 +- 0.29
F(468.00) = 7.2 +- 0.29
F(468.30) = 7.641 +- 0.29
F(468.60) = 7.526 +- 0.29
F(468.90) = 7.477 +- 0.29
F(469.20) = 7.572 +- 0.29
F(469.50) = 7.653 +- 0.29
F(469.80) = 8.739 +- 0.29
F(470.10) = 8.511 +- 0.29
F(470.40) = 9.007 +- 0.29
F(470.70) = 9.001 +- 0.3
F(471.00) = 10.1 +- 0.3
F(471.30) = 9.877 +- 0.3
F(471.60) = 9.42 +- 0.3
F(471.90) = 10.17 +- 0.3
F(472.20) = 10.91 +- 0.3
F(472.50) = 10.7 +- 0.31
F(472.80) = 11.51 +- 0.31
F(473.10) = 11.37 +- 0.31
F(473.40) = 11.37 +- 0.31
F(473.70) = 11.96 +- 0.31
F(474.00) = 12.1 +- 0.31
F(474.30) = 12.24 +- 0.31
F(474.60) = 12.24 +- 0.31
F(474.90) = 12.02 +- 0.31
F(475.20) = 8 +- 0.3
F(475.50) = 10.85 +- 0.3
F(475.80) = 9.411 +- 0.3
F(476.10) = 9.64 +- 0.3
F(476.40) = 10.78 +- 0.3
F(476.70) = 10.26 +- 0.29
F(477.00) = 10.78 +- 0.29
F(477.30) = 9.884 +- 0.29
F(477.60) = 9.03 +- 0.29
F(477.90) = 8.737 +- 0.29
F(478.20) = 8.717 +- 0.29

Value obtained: 2.5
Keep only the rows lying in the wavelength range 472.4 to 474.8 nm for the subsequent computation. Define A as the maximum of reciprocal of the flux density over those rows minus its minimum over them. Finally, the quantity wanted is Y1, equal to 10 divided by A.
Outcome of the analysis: 850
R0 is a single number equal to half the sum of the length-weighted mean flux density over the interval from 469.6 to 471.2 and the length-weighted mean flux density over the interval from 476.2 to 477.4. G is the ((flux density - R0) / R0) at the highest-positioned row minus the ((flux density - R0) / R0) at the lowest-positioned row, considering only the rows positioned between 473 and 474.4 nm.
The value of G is 0.09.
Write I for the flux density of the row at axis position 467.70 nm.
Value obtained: 6.644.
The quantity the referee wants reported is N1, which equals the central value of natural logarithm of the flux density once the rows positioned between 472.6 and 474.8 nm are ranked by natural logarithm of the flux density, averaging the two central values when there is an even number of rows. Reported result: 2.48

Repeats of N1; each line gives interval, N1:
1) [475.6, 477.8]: 2.29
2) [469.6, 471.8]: 2.20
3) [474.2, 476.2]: 2.38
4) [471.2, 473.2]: 2.37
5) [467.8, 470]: 2.02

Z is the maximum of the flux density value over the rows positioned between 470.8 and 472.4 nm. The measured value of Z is 10.91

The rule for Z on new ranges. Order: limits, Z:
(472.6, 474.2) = 12.1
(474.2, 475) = 12.24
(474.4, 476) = 12.24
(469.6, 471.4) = 10.1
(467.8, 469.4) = 7.641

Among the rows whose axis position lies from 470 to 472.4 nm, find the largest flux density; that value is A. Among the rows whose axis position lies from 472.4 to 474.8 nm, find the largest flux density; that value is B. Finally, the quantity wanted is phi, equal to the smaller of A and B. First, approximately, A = 10.91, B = 12.24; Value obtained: 10.9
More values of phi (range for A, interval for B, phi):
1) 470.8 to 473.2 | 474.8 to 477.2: 11.5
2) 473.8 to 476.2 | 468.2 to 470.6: 9.0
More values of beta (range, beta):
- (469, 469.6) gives 2.0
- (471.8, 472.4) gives 2.4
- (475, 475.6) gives 2.2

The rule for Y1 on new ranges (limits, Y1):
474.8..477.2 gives 239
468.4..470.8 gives 440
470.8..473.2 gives 519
